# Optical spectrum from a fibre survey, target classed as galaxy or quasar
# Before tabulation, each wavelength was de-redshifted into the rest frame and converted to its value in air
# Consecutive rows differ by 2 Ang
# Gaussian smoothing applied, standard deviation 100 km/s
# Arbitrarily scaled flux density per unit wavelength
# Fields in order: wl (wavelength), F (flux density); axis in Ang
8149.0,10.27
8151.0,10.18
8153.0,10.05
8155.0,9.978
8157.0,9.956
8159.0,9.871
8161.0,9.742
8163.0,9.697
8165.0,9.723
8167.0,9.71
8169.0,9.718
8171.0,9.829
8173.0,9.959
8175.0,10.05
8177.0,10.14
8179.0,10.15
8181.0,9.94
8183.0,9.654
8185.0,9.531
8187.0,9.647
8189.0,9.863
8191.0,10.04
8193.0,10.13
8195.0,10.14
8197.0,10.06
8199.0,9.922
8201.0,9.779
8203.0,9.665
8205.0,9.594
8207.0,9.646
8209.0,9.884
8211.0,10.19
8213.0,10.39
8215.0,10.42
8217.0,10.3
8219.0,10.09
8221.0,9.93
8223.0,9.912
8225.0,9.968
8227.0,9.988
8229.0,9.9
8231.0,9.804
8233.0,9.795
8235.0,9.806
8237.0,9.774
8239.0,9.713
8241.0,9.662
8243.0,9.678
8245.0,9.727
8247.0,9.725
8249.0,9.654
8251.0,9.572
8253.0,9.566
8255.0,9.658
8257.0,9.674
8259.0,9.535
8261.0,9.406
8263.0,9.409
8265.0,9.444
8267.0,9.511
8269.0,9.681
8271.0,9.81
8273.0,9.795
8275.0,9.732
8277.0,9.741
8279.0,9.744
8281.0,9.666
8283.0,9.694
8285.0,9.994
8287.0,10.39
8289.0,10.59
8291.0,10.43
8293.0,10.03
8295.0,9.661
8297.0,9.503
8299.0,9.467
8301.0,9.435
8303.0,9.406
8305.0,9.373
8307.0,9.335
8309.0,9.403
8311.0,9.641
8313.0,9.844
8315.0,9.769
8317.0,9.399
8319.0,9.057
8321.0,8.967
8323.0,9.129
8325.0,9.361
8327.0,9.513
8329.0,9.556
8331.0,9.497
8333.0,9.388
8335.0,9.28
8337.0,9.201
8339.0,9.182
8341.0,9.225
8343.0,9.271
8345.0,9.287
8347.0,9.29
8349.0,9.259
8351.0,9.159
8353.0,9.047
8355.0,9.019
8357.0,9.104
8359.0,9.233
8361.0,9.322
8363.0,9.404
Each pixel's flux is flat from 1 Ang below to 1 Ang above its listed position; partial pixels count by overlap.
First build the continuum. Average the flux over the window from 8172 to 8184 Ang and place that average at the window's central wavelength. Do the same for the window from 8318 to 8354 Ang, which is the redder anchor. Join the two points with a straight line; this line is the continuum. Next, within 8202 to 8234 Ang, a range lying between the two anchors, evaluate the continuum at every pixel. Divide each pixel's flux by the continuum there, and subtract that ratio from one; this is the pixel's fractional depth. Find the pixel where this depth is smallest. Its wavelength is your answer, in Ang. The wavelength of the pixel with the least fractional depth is 8215.0 Ang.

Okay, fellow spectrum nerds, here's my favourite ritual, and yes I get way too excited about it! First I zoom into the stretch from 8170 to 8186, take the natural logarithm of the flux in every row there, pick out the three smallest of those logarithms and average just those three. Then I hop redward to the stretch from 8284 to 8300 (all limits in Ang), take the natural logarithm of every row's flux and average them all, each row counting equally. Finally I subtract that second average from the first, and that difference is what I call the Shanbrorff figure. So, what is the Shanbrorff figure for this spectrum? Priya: -0.03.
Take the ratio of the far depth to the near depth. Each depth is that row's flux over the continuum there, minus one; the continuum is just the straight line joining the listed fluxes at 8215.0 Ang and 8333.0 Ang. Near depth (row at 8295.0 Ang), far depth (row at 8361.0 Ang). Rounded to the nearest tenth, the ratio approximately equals -3.2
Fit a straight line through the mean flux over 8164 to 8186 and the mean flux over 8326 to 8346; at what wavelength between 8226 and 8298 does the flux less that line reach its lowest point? 8261.0 Ang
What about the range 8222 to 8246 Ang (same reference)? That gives 8241.0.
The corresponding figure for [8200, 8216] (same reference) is 8205.0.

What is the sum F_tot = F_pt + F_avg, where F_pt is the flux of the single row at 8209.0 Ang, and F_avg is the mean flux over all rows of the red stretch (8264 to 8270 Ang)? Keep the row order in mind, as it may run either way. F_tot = 19.4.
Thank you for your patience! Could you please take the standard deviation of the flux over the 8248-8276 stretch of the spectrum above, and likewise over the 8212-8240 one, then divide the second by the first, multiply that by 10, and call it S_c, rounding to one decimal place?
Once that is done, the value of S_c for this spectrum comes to 17.4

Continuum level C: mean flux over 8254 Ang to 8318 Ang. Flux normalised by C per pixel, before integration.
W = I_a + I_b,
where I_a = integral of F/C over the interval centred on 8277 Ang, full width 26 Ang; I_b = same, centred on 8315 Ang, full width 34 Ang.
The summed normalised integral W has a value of 59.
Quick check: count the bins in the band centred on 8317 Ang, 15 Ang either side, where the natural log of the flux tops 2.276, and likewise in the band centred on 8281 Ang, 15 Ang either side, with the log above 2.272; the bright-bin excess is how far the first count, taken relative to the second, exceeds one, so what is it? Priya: -0.80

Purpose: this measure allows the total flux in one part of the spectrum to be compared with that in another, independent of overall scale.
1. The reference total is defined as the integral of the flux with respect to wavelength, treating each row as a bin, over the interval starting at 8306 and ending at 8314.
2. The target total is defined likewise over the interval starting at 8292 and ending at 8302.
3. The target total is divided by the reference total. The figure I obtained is 1.3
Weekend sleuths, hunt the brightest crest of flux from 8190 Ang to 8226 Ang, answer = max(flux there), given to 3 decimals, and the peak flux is 10.420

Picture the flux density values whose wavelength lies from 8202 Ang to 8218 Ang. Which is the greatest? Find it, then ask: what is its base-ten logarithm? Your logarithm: 1.018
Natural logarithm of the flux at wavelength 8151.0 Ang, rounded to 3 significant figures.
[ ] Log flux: 2.32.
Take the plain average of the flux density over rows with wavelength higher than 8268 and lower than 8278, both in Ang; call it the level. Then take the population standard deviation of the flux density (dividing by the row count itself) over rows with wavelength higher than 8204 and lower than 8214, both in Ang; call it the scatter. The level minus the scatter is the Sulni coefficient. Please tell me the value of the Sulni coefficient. 9.444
